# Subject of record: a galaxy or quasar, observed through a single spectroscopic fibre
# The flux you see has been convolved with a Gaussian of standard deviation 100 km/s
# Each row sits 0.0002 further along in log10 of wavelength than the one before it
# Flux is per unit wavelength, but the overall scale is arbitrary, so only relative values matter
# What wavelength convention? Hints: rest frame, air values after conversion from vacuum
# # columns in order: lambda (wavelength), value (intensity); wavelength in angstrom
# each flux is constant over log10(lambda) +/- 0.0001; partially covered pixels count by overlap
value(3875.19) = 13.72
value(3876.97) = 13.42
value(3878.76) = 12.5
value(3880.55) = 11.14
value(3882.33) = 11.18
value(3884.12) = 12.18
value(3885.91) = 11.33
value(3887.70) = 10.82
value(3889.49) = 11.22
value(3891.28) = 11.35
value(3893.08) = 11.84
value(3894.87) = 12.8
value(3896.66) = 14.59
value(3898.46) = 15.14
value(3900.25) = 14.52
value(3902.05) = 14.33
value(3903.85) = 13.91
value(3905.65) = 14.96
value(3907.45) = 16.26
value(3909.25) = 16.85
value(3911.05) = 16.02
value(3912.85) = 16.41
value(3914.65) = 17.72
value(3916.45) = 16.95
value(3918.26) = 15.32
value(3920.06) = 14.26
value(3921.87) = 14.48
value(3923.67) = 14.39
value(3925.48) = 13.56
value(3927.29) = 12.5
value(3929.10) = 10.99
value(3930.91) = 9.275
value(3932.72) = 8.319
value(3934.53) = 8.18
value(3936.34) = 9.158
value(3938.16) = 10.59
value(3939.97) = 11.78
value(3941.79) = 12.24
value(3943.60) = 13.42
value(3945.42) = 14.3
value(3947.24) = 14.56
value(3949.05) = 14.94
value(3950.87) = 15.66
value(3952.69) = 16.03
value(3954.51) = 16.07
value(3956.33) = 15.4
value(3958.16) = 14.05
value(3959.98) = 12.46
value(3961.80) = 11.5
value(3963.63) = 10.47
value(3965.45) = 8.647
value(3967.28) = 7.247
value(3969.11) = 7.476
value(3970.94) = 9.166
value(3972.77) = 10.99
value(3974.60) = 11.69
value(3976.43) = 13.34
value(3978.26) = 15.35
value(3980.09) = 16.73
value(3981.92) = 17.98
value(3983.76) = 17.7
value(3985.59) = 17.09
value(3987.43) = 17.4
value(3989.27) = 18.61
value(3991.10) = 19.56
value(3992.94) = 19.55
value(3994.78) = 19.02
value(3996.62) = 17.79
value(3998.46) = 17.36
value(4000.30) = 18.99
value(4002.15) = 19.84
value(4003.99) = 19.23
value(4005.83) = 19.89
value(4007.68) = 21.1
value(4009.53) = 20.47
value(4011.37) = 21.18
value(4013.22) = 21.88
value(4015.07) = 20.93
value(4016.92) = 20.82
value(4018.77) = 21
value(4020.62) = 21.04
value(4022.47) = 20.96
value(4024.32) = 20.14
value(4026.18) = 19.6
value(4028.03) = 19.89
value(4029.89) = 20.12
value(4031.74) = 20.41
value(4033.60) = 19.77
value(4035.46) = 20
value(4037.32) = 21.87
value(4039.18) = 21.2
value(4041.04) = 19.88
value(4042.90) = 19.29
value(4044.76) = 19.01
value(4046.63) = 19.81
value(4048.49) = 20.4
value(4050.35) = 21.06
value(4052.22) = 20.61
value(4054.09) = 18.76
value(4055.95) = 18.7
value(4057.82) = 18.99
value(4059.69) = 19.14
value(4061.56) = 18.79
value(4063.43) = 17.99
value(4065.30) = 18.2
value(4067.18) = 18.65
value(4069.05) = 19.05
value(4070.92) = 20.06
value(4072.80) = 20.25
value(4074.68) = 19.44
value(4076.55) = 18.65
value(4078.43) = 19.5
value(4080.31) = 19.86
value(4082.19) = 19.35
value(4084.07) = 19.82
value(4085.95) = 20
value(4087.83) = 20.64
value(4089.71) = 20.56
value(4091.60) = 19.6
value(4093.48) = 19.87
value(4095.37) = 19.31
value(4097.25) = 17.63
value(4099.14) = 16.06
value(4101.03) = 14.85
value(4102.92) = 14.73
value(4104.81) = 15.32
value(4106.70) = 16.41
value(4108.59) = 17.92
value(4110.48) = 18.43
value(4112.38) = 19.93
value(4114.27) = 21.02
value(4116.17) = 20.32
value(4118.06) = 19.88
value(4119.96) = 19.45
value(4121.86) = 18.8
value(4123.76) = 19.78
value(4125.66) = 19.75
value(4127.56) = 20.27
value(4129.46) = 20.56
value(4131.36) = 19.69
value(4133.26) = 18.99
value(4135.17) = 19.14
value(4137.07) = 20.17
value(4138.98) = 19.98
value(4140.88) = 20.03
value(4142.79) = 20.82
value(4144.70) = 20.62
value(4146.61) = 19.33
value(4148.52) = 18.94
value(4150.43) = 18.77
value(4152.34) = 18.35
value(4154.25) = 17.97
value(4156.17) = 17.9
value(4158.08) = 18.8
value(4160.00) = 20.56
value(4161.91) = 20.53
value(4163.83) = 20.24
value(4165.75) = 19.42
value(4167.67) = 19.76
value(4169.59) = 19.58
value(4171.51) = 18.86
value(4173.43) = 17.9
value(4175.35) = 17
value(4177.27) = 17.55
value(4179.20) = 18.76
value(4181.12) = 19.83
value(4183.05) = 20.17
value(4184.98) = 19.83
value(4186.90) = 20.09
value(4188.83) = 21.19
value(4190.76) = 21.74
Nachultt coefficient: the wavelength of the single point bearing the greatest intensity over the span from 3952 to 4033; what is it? 4013.22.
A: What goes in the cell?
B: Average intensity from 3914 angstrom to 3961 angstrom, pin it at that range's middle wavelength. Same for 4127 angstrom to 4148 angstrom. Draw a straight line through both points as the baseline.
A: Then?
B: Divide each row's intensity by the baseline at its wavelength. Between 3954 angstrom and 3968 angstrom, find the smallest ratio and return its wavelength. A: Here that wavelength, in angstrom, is 3967.28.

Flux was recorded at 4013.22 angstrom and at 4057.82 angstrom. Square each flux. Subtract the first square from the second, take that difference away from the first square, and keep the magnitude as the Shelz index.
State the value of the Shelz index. 597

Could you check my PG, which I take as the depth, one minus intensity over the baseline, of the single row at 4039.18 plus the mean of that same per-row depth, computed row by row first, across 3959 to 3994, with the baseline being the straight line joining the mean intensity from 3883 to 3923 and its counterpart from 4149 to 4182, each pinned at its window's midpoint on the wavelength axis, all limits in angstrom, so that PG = -0.16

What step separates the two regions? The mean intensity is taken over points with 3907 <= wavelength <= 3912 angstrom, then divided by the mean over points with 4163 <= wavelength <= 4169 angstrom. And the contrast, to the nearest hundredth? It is 0.83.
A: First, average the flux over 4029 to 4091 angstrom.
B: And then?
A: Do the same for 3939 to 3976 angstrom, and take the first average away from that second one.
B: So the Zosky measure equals -7.3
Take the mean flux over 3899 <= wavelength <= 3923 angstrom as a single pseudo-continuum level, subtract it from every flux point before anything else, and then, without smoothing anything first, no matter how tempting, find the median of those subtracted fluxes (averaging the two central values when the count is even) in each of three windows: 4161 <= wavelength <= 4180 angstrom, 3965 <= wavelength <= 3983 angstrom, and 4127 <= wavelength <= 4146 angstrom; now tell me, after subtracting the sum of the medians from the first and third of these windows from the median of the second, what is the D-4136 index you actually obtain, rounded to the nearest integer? -12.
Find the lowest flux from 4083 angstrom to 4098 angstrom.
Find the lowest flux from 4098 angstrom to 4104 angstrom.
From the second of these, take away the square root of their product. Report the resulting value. -1.4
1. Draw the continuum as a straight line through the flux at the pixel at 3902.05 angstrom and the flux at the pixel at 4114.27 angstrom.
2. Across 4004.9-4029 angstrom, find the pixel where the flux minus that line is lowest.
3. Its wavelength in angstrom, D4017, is 4026.18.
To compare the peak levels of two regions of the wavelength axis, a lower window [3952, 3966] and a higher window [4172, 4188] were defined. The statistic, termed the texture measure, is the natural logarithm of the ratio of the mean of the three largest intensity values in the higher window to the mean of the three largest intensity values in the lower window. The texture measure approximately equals 0.24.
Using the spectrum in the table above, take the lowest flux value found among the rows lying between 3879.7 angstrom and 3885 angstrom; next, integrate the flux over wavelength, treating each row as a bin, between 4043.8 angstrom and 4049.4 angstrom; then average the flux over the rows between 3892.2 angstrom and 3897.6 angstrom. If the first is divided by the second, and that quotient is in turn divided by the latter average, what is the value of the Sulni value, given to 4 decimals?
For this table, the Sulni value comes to 0.0077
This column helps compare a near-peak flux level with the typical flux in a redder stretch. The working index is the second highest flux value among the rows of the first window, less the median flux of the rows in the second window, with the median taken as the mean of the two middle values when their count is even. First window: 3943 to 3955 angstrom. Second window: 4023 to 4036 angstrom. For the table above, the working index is -4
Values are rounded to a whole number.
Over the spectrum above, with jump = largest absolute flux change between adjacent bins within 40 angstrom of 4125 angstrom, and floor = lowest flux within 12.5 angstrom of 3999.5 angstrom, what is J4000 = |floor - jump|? 16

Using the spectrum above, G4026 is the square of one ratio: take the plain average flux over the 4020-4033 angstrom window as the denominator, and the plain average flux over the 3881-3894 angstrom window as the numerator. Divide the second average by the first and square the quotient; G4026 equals 0.32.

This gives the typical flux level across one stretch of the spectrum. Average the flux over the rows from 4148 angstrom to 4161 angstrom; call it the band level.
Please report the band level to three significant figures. 18.8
